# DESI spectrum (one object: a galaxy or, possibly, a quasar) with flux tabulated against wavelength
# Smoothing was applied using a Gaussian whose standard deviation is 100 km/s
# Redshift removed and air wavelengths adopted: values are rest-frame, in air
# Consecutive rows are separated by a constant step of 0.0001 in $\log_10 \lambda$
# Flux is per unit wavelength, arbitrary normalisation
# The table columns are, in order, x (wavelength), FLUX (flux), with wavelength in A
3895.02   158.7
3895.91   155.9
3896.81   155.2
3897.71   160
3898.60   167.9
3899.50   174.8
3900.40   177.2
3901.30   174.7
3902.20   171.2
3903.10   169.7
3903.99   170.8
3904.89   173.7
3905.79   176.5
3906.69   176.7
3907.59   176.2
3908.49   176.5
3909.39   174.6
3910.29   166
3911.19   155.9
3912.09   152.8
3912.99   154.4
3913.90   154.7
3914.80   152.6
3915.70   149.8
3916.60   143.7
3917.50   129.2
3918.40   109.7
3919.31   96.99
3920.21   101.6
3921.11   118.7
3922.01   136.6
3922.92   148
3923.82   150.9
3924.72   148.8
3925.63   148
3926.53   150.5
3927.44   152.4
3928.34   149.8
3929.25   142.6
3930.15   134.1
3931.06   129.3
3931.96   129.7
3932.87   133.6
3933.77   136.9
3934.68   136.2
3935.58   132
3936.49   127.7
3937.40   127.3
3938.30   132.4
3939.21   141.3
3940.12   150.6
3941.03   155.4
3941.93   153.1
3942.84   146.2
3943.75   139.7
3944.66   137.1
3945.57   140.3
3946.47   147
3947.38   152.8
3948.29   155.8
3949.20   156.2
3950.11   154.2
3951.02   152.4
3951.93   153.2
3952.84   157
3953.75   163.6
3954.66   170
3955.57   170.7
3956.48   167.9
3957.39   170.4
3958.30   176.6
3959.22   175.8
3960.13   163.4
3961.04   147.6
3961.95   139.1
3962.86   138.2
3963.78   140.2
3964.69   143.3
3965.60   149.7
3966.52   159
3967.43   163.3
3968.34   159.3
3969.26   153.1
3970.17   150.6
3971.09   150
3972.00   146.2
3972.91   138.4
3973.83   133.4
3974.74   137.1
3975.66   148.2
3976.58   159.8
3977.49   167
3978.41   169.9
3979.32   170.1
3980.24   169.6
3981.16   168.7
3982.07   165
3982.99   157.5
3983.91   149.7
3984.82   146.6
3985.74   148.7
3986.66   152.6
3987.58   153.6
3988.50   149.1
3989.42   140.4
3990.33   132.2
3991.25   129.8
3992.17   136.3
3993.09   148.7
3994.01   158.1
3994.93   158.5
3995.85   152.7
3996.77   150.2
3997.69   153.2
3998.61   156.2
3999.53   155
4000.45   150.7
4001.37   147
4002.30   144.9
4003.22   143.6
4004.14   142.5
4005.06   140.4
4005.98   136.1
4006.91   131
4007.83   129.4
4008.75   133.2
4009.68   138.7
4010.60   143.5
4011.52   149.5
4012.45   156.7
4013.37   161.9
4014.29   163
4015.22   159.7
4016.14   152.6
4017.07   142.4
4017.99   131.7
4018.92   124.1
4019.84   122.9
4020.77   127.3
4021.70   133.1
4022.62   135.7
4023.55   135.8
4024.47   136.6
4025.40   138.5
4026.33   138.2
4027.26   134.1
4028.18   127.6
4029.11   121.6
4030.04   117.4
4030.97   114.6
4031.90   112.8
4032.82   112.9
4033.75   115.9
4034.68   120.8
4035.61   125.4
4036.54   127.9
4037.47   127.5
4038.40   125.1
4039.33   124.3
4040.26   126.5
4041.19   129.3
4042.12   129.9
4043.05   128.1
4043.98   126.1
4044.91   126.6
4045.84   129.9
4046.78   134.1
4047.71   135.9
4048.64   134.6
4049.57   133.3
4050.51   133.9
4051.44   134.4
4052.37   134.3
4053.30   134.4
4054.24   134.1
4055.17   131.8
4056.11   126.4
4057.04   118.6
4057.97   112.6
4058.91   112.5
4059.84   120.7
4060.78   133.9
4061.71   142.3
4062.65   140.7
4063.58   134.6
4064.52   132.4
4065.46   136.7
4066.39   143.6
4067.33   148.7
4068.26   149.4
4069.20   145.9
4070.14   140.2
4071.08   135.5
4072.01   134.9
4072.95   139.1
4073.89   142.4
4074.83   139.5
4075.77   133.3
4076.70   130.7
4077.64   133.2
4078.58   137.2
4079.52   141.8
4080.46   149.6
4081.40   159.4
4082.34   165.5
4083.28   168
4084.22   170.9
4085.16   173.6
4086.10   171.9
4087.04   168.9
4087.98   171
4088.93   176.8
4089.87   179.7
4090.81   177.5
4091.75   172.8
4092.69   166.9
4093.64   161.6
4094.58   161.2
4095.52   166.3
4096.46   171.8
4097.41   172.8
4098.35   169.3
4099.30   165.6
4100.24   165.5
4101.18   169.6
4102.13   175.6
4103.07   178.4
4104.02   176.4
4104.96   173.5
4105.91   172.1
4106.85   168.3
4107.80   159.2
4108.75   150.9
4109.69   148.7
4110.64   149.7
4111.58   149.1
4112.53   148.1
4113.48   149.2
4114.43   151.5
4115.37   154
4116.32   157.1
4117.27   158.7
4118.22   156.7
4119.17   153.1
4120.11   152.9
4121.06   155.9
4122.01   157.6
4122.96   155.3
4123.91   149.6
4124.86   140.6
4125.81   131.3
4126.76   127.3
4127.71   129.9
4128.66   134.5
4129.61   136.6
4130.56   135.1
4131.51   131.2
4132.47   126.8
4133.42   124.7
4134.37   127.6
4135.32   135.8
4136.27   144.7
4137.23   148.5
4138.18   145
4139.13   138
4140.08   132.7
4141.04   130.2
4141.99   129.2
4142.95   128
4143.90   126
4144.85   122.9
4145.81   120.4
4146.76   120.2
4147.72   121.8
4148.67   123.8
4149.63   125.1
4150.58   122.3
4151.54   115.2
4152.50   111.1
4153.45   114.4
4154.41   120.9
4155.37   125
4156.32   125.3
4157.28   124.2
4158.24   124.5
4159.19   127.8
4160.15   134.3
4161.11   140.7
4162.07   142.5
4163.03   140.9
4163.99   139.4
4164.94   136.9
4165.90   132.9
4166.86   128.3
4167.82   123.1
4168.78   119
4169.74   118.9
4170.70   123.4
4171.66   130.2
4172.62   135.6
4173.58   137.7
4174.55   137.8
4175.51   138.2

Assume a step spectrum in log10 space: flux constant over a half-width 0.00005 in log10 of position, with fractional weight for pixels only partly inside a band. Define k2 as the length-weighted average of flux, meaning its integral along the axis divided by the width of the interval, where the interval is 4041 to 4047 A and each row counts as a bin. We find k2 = 129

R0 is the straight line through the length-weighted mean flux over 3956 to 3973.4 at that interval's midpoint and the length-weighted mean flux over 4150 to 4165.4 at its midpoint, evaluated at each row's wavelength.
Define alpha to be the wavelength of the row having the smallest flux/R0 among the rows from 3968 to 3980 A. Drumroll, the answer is 3973.83 A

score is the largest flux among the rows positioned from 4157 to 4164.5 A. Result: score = 142.5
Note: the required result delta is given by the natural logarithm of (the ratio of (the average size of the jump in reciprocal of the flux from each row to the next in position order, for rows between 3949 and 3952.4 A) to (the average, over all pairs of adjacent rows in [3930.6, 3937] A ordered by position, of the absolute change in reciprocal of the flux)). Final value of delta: -0.9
